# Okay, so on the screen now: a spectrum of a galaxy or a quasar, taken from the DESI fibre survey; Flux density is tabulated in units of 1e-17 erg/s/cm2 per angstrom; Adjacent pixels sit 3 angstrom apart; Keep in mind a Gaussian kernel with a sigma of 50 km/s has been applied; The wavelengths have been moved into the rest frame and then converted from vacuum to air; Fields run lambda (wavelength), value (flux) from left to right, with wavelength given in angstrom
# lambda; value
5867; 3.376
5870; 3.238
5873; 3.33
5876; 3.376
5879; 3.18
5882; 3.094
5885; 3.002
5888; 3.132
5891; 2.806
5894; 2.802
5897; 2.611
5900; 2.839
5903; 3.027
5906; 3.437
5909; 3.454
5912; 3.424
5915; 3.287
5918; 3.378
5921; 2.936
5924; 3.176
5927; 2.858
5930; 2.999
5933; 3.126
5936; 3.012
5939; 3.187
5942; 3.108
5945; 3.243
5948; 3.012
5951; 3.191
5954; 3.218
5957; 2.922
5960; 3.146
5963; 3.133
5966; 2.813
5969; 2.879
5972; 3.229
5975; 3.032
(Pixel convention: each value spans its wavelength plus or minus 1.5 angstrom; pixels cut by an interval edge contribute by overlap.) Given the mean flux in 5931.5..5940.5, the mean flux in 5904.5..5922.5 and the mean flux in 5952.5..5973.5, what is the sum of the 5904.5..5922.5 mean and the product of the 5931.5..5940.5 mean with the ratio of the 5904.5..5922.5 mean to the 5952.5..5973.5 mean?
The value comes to 6.7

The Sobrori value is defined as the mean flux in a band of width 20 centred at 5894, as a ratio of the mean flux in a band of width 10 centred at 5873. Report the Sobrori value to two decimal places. 0.87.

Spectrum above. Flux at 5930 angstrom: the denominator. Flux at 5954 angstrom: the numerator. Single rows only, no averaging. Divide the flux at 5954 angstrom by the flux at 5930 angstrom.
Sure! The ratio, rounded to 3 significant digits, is 1.07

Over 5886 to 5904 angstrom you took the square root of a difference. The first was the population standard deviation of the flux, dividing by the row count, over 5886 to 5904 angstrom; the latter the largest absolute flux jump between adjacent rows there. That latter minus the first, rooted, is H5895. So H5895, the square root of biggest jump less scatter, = 0.40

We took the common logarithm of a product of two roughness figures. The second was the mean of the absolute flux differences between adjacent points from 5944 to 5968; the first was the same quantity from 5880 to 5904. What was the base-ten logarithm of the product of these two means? -1.52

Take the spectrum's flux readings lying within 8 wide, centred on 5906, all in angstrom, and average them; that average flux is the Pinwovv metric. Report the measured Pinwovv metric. 3.31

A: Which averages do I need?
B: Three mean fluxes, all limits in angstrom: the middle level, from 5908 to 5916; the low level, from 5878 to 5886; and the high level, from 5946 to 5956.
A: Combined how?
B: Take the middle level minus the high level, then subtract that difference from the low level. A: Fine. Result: 2.84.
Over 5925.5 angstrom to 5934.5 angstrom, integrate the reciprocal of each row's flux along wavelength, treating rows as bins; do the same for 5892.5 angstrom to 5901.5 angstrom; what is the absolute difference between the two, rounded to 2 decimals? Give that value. 0.27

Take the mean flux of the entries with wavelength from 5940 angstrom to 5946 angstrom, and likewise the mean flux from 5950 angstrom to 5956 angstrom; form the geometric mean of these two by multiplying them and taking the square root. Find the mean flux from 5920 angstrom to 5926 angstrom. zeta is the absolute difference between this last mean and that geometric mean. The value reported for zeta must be 0.13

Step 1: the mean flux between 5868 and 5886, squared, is 10.3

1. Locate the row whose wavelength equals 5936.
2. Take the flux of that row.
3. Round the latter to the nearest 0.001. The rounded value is 3.012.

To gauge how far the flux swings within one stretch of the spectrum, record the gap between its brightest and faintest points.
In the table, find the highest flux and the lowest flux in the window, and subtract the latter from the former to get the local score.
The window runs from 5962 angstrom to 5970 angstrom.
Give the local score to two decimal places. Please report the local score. 0.32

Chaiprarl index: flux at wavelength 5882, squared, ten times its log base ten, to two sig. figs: 9.8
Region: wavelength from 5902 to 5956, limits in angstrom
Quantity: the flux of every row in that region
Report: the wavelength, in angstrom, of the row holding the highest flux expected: 5909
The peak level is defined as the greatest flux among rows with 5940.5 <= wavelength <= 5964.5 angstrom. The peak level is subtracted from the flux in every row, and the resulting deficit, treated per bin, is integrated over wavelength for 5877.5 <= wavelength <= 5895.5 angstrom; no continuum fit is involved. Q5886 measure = -4.3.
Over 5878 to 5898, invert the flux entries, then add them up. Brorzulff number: 2.39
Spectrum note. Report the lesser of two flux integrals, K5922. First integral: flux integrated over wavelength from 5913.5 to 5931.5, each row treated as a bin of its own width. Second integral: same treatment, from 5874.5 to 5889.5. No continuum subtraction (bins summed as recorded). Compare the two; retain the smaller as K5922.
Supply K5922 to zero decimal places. 47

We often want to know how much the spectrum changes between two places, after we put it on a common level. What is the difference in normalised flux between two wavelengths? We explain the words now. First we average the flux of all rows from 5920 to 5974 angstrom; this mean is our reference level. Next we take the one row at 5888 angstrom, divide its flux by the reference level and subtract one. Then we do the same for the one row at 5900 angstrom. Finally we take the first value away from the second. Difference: -0.10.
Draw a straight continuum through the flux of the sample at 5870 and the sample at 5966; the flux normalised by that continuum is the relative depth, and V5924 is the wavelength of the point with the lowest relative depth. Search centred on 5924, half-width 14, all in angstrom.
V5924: 5927 angstrom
